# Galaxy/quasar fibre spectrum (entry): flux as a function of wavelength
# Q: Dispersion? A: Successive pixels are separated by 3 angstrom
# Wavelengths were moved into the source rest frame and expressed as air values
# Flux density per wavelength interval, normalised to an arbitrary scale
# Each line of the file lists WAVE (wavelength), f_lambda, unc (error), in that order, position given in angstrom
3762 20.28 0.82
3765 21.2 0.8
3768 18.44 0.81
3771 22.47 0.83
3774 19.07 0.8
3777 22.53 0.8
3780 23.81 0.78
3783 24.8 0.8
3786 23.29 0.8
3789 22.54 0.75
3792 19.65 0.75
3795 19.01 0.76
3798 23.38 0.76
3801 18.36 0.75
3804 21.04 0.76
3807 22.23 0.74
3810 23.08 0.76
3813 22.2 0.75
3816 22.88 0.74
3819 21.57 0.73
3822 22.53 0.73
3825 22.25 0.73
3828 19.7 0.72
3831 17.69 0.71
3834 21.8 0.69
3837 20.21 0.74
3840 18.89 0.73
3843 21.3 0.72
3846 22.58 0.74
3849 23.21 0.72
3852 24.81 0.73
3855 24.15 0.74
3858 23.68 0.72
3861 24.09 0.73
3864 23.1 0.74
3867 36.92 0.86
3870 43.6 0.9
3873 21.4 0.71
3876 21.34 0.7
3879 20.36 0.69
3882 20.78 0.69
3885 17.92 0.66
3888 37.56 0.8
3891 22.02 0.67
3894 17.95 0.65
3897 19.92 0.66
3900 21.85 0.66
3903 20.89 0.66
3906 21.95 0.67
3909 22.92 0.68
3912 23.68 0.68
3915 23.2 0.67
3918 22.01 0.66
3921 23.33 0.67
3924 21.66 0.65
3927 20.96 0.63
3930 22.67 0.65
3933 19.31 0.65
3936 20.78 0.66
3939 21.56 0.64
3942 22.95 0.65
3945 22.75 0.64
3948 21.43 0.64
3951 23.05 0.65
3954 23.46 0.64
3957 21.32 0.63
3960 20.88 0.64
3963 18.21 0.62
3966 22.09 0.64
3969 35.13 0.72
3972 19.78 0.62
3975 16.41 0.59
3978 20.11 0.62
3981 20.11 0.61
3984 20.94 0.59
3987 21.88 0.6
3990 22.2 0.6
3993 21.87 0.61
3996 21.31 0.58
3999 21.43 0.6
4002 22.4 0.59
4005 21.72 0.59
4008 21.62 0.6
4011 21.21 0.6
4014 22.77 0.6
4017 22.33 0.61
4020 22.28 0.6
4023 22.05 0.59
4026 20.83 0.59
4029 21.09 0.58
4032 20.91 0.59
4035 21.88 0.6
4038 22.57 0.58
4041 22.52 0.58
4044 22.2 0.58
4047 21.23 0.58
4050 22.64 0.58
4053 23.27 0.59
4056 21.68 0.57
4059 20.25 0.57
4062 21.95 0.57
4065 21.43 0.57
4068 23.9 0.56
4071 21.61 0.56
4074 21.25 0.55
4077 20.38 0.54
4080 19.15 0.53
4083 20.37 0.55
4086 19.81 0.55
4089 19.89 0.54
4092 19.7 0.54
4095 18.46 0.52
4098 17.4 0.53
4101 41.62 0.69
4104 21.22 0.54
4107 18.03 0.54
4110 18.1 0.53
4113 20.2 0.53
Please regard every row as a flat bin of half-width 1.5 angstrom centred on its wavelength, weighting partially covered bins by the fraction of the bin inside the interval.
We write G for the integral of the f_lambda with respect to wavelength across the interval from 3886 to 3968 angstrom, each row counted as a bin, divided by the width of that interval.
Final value 22.3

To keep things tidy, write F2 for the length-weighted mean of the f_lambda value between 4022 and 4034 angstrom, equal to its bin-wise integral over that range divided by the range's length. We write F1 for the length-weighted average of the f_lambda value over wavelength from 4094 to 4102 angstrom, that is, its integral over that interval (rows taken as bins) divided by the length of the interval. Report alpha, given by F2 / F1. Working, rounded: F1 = 25.3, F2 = 21.2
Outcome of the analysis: 0.84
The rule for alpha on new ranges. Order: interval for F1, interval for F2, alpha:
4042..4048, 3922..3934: 0.98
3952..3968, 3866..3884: 1.24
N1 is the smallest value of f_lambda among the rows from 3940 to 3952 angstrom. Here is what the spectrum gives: 21.43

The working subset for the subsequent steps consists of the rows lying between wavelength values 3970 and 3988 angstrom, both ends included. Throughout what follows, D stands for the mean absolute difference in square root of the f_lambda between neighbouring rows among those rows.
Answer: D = 0.205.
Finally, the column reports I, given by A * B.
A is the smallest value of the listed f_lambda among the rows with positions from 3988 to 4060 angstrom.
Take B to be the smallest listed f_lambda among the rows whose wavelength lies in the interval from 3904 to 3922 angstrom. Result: 444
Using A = 20.25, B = 21.95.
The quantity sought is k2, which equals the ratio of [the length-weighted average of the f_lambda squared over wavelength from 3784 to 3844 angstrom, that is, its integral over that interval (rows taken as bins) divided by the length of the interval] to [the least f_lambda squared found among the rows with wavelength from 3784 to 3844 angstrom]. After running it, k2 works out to 1.45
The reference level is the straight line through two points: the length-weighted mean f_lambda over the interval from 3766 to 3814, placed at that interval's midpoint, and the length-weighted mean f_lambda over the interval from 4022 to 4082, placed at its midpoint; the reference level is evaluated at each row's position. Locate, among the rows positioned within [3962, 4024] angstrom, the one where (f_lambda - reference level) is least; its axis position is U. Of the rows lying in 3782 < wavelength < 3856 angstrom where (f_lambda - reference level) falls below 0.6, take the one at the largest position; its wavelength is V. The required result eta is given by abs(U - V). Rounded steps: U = 3975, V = 3843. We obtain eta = 132 angstrom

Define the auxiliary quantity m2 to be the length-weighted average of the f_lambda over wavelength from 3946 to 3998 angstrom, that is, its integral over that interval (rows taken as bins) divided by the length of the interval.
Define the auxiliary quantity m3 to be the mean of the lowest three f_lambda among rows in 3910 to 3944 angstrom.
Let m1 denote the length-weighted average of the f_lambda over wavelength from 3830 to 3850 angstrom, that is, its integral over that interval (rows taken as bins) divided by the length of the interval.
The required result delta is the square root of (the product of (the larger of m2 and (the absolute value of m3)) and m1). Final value 21.30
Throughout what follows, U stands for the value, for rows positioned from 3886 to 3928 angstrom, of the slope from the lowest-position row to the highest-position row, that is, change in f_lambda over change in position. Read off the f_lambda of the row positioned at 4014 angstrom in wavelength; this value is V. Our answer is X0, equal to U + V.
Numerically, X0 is 22.3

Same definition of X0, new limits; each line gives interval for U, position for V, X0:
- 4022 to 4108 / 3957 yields 21.3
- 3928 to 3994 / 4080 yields 19.1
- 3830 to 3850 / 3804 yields 21.3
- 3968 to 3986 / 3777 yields 21.6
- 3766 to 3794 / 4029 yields 21.1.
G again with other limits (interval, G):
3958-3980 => 21.8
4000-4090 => 21.6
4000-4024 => 22.0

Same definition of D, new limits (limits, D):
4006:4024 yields 0.057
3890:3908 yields 0.222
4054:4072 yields 0.179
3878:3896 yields 0.832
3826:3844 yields 0.257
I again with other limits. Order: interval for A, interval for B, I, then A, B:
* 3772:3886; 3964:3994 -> 290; 17.69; 16.41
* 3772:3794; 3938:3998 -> 313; 19.07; 16.41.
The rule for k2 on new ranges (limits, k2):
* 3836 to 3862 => 1.44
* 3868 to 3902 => 2.03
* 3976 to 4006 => 1.13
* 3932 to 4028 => 1.79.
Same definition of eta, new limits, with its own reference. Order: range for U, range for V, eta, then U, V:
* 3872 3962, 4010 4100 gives 213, 3885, 4098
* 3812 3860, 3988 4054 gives 216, 3831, 4047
